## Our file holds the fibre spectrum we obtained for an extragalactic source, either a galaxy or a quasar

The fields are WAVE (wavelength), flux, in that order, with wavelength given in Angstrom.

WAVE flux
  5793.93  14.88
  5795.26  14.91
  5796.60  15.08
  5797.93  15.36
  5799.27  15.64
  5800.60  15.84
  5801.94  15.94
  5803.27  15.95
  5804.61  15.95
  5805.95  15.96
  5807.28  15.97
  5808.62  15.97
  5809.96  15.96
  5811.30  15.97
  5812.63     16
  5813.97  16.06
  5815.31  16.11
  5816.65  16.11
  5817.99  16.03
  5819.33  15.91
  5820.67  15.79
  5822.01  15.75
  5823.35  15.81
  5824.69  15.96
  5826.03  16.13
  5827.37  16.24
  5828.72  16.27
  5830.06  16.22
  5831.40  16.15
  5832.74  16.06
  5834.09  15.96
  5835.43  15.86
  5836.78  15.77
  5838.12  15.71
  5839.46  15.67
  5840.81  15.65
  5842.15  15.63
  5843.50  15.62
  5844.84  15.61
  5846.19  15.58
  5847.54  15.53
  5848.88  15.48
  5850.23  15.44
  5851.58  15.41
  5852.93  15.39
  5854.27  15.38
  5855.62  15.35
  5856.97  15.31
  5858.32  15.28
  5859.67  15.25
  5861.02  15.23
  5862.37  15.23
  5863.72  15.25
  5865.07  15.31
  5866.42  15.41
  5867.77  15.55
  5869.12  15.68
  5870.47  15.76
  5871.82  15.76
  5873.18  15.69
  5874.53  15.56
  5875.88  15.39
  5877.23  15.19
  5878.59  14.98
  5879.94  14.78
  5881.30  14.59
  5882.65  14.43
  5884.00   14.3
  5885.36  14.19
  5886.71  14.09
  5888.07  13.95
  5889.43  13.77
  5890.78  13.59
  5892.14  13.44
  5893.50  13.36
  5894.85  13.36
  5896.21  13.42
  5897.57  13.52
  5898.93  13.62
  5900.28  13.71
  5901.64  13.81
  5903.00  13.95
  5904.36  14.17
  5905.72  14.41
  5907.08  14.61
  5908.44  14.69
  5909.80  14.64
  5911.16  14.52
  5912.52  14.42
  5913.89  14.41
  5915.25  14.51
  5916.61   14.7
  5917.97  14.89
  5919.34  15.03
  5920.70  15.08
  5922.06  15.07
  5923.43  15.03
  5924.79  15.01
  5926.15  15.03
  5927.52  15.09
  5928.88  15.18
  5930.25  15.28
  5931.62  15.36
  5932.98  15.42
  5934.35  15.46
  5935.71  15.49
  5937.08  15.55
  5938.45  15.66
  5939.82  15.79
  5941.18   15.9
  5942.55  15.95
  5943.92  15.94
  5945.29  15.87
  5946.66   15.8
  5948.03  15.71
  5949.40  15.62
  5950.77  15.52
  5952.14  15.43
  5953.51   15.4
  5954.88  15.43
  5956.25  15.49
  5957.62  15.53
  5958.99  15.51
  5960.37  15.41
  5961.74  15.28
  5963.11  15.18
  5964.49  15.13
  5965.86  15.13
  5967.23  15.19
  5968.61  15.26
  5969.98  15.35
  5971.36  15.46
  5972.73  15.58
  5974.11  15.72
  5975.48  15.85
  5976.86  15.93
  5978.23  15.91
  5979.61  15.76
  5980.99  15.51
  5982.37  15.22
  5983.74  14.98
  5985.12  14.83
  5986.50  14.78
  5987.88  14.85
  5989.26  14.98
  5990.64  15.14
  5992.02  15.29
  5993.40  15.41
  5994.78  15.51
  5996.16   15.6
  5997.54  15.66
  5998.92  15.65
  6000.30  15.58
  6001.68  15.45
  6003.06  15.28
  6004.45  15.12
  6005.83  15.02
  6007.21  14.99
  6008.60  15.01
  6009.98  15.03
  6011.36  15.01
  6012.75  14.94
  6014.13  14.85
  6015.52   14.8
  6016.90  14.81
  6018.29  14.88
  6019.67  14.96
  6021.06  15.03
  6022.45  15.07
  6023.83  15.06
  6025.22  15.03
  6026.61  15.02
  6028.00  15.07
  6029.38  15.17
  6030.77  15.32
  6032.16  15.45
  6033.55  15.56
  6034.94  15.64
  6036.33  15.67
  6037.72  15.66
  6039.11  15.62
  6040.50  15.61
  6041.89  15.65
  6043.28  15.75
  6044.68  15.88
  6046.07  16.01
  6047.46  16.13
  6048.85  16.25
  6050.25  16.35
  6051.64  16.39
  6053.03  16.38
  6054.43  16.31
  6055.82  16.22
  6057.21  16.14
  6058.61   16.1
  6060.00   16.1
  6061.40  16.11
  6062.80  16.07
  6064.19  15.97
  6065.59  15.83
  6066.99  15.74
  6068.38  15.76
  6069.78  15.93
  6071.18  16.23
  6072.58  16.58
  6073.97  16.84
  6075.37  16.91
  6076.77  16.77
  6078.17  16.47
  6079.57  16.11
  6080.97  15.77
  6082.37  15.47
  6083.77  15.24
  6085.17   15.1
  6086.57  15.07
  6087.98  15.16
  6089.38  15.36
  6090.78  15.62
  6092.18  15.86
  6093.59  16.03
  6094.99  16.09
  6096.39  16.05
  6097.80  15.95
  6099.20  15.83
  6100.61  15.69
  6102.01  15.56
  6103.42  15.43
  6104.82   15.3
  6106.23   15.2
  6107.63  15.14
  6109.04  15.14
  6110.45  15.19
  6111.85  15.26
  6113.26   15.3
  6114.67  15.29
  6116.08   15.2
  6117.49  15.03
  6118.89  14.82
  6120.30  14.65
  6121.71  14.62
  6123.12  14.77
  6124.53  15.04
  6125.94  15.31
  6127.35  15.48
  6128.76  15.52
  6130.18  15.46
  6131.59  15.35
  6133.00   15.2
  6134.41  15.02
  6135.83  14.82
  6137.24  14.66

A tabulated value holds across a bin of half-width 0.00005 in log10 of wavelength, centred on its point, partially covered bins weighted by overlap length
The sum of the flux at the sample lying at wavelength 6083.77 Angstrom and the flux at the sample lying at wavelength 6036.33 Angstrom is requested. 30.9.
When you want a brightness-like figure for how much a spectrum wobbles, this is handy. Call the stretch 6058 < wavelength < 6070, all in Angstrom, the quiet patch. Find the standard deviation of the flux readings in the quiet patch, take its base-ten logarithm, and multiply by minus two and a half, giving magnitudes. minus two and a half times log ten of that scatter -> 2.1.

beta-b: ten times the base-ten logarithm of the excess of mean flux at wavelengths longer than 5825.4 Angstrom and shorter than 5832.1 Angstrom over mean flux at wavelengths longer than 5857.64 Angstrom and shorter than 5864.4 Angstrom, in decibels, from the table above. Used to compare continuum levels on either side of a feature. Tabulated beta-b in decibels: 0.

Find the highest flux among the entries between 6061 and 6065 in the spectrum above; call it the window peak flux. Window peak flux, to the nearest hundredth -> 16.11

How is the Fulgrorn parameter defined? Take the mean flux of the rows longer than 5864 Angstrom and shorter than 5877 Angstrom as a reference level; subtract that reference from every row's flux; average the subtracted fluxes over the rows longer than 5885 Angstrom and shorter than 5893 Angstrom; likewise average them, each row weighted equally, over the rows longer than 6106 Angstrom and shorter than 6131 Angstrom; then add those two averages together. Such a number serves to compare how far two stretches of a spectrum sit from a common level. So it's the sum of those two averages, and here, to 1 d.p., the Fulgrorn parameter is -2.2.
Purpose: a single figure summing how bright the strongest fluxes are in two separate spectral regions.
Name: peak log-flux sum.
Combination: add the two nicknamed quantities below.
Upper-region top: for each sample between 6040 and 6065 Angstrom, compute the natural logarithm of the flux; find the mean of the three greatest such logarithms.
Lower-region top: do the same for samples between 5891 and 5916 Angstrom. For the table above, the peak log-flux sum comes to 5.48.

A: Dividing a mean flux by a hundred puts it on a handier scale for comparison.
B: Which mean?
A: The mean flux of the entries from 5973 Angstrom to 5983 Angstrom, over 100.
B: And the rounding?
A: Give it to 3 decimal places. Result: 0.157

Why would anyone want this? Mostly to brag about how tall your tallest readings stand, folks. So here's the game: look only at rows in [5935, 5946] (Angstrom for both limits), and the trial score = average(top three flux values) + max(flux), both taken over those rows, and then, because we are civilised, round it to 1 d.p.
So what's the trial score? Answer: 31.9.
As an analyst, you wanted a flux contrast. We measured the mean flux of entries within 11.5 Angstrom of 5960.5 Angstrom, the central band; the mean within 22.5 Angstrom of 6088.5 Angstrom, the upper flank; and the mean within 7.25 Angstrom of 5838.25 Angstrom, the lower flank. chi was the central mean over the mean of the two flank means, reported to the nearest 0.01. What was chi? 0.97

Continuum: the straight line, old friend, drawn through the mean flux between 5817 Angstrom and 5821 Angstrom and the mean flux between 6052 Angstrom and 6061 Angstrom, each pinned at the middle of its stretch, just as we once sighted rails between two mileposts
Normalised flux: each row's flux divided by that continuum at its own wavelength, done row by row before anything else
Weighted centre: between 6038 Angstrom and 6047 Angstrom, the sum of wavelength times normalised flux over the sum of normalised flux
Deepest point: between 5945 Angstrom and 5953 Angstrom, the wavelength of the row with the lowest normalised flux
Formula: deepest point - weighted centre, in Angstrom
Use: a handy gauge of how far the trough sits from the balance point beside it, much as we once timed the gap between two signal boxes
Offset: -90.5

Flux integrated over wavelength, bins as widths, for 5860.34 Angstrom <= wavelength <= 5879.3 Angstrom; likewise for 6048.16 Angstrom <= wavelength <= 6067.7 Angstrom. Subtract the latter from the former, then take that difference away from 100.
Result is 123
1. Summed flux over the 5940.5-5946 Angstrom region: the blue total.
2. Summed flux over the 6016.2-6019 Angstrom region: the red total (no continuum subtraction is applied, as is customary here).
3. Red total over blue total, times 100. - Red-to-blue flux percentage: 47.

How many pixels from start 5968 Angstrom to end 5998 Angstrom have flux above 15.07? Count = 17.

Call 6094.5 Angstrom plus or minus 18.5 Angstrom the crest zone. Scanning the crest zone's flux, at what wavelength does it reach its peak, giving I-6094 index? 6076.77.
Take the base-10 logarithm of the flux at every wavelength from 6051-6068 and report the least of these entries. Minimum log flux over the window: 1.20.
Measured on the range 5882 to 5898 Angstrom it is 1.13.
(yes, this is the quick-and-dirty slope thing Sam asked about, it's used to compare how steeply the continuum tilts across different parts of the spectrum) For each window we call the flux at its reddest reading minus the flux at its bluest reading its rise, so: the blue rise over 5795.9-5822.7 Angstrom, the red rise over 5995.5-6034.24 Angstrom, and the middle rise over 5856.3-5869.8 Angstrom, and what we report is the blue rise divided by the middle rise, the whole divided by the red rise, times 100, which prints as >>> -4527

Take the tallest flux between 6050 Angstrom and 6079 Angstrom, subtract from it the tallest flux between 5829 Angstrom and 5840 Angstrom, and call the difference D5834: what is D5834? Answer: 0.7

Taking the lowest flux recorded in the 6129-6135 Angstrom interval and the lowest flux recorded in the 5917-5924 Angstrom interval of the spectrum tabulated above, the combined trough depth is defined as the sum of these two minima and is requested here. 29.9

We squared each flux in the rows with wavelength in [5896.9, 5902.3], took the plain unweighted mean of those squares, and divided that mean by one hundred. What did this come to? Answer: 1.87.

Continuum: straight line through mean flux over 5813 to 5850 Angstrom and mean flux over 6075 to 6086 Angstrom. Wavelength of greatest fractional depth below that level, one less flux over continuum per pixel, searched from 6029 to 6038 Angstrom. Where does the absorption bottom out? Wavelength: 6029.38 Angstrom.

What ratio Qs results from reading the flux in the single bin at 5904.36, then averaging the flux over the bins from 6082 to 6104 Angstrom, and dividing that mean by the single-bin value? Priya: 1.10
